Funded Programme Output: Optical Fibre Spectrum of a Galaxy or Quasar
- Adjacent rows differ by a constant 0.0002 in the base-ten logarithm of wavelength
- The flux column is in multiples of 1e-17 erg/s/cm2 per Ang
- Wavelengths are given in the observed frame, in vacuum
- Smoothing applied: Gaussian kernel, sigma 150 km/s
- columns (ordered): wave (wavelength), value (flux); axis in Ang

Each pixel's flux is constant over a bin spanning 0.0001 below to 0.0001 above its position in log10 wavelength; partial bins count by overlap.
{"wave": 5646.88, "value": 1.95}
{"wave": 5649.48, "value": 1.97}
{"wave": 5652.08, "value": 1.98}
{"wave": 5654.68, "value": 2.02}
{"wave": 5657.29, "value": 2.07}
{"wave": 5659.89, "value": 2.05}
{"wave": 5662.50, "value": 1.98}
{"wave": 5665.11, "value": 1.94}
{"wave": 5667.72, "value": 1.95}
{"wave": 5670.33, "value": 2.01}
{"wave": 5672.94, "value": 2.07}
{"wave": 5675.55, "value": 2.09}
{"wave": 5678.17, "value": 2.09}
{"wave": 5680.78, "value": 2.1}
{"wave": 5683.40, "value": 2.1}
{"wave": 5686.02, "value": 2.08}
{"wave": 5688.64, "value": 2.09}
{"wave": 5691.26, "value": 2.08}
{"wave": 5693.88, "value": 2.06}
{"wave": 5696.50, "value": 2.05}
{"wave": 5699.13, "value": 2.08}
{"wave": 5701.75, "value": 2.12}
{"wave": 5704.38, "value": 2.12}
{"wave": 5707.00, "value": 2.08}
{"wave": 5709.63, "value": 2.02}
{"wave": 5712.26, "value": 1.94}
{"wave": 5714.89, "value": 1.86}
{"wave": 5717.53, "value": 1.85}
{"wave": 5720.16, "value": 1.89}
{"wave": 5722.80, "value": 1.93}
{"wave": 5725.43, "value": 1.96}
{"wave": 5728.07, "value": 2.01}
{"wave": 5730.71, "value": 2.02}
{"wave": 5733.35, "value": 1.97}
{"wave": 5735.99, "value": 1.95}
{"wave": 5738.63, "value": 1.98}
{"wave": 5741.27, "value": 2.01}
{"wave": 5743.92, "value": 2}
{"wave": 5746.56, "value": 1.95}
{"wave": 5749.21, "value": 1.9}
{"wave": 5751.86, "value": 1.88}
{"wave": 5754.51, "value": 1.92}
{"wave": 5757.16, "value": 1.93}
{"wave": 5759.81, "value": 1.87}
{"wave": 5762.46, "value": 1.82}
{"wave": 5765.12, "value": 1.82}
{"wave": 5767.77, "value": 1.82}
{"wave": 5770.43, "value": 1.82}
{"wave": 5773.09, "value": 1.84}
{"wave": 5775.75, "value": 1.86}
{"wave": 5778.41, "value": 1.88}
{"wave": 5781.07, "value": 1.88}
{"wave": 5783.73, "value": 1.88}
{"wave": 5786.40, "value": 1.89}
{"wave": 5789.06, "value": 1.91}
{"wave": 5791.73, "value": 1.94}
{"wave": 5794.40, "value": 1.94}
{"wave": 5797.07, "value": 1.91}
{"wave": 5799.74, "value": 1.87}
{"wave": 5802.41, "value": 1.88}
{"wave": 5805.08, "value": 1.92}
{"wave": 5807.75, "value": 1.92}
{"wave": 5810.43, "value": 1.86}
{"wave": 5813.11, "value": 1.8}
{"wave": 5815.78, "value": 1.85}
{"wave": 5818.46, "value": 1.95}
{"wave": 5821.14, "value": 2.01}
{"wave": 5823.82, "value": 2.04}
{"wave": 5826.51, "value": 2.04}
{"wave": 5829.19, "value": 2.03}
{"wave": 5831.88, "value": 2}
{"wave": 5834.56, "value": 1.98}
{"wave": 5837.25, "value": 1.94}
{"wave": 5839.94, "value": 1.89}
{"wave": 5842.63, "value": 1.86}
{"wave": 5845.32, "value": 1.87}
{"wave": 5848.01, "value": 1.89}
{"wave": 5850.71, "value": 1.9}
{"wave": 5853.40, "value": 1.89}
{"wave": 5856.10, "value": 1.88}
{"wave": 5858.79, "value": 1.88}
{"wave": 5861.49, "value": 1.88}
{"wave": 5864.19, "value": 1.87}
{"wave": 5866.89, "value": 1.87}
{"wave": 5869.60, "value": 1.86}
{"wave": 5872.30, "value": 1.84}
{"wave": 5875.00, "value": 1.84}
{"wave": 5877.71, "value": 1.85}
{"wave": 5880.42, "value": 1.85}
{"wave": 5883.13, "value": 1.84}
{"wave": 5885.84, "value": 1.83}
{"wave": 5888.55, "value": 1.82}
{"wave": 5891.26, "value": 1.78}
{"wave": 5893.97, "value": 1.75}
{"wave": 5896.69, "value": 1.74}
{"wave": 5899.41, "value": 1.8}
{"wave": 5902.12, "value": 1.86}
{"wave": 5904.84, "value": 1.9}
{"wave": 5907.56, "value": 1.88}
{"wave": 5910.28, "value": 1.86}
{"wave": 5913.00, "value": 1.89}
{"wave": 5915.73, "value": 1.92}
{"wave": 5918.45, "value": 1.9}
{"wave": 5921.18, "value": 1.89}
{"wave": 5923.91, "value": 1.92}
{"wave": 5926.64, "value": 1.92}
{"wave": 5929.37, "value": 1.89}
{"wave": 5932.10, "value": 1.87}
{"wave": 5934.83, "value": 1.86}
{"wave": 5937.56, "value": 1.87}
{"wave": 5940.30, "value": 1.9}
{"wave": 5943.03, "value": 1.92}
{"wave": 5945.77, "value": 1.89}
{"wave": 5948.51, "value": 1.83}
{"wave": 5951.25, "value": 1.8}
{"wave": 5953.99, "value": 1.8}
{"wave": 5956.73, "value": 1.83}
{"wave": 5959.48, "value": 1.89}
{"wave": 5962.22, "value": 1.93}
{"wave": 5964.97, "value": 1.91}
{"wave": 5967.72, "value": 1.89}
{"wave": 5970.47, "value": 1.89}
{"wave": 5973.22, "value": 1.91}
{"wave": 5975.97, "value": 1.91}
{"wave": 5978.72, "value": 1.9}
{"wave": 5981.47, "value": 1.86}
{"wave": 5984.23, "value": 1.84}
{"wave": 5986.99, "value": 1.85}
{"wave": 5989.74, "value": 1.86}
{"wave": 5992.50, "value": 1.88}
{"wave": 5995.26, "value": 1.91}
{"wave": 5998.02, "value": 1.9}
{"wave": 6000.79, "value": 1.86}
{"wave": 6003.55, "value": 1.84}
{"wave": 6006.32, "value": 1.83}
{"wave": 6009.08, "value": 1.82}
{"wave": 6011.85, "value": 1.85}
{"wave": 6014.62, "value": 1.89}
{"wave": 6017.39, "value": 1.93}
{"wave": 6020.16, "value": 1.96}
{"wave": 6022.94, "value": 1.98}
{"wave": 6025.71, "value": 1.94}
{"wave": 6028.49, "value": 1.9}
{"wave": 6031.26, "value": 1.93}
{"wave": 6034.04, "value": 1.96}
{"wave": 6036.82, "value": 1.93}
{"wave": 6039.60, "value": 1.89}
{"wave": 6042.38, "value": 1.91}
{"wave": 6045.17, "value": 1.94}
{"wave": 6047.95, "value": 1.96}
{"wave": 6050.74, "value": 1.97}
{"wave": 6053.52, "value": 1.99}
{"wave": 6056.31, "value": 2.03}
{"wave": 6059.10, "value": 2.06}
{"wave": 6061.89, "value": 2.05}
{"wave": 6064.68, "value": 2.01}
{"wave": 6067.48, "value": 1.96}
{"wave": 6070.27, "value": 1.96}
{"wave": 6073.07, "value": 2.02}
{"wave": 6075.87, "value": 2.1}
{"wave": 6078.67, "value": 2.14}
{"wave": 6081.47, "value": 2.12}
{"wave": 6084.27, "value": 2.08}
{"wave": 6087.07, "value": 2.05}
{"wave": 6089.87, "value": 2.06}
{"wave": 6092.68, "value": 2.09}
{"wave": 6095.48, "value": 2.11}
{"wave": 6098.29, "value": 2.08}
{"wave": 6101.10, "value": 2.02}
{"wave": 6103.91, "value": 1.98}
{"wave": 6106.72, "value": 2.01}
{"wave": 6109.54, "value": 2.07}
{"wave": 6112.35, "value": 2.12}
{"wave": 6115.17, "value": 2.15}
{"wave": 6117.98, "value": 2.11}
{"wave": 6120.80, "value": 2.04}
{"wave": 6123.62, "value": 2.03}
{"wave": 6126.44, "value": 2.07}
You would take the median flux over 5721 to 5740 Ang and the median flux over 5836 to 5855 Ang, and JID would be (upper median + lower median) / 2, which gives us 1.93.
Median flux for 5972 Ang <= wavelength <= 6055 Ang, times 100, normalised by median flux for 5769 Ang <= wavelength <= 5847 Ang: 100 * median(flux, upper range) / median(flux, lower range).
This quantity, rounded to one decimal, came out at 100.8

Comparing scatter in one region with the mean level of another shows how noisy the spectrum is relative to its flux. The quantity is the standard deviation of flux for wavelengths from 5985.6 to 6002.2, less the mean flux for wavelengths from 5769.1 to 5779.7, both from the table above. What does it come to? -1.83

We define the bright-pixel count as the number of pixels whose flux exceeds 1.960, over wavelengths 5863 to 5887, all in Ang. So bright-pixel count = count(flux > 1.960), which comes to 0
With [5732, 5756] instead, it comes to 4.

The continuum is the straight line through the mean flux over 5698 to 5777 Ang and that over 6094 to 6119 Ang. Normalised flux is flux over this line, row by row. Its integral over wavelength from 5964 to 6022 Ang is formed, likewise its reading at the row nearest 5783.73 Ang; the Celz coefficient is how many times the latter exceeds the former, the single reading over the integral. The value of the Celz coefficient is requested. 0.0179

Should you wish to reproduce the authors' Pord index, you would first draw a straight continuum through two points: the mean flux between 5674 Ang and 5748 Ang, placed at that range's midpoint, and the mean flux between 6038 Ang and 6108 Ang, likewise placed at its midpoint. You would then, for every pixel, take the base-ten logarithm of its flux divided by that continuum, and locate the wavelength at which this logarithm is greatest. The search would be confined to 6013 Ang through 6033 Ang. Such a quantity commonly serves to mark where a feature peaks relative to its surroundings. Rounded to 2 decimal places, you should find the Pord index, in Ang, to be 6022.94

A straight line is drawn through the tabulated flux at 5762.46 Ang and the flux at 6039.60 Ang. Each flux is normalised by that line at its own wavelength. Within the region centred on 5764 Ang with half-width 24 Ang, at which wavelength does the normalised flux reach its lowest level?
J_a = 5770.43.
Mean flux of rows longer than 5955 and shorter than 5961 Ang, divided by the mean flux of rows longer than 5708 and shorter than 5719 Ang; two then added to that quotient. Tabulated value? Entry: 2.97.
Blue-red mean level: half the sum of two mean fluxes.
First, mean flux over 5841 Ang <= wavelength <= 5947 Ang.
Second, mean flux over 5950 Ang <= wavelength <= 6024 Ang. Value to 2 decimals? 1.87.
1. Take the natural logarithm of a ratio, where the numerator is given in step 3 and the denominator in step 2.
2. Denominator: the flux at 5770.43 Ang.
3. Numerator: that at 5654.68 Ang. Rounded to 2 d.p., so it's 0.10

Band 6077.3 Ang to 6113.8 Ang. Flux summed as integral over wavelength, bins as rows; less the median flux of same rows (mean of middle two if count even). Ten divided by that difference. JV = 0.136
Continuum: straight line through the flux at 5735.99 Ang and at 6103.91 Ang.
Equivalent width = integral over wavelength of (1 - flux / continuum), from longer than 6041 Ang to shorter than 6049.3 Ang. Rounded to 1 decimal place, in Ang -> 0.2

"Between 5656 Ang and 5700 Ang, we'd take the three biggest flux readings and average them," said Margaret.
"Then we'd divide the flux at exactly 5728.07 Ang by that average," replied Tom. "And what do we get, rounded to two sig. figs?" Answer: 0.96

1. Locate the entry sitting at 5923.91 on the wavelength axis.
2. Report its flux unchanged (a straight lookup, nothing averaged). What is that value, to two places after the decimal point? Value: 1.92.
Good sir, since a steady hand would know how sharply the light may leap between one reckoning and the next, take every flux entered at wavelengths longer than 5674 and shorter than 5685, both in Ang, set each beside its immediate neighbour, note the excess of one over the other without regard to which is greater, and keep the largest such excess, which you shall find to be 0.010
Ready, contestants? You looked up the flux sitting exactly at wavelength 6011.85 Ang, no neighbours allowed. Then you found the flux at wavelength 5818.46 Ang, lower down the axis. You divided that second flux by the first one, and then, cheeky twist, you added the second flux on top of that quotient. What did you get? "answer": 3.00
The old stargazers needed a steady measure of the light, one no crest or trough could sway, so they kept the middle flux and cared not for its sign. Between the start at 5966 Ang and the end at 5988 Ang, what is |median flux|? 1.890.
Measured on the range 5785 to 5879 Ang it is 1.890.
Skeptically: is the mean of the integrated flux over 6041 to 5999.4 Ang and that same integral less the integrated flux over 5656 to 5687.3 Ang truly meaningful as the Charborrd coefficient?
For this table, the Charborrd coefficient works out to 47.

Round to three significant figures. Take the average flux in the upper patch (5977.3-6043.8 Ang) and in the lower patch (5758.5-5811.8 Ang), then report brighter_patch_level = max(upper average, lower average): 1.89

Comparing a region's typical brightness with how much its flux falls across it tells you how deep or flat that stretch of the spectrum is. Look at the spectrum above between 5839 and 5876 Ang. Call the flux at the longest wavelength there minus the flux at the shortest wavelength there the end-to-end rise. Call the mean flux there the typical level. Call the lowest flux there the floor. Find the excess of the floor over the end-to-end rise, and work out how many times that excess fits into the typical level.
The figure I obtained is 0.99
